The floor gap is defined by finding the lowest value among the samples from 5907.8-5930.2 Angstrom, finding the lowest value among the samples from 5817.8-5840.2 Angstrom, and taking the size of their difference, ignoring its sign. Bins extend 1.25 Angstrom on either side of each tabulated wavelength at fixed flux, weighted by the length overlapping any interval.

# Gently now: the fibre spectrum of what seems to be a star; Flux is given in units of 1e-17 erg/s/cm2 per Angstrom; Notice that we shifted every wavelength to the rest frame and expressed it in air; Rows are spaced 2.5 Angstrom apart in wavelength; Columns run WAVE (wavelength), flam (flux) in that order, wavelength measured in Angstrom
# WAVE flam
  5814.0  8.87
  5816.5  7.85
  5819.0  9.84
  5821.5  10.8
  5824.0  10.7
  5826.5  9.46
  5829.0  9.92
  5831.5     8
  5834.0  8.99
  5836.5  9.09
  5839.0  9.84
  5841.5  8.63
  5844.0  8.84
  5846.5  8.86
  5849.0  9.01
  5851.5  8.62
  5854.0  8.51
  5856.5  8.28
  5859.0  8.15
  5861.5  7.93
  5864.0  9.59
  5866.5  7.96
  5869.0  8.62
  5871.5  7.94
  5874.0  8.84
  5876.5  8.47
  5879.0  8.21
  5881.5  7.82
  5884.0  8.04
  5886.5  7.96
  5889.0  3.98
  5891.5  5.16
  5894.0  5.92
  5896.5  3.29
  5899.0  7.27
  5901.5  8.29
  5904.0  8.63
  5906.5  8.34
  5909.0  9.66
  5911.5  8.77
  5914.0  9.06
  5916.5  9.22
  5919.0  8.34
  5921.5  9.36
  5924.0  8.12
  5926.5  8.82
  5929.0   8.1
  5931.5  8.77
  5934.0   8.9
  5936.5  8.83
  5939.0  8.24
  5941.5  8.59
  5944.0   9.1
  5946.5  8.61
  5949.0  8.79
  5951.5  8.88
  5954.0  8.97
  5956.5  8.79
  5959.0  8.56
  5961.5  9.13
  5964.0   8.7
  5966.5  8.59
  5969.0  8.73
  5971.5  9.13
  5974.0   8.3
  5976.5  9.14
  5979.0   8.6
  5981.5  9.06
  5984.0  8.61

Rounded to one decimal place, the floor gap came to 0.1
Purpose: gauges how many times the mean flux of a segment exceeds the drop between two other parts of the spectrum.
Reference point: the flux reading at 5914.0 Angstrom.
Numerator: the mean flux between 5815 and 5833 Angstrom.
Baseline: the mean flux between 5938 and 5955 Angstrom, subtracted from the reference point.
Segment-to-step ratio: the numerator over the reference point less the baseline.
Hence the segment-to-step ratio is 30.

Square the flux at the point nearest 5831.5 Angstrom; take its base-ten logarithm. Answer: 1.81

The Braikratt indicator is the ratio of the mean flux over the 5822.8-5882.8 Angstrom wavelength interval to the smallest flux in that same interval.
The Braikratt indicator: 1.12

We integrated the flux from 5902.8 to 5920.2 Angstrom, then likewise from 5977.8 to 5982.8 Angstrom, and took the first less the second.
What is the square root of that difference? 10.5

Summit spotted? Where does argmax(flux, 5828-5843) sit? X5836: 5829.0 Angstrom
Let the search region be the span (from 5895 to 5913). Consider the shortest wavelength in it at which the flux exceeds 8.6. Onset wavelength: 5904.0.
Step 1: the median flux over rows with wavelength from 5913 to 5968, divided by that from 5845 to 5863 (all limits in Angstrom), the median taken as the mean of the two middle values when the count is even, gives 1.03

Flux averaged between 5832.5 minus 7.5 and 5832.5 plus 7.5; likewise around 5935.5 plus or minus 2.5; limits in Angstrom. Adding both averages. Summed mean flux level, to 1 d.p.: 18.1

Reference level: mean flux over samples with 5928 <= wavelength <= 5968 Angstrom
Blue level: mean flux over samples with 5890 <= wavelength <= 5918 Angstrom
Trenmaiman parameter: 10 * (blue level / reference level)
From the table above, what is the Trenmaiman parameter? 8.7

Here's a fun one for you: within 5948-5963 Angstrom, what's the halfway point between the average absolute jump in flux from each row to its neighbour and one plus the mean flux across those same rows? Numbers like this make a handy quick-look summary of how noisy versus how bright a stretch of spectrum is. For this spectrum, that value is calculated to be 5.04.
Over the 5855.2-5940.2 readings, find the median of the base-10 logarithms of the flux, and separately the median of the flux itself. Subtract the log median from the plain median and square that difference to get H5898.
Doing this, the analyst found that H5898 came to 54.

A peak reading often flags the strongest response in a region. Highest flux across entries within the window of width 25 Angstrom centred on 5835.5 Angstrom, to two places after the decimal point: 10.70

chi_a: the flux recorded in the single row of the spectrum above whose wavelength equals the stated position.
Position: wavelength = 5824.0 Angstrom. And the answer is 10.7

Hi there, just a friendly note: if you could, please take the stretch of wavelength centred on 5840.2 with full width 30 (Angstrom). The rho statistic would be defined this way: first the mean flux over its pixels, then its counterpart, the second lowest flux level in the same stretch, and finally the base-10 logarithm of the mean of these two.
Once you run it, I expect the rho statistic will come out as 0.94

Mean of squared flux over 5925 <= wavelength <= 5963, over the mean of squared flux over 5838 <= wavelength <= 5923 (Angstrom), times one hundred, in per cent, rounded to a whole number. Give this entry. 113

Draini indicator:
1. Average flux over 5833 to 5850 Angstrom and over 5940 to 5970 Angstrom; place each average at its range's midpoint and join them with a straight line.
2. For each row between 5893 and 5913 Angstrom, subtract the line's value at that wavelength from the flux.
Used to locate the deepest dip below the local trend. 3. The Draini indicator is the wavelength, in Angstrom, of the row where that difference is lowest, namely 5896.5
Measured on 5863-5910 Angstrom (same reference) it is 5896.5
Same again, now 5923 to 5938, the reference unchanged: 5929.0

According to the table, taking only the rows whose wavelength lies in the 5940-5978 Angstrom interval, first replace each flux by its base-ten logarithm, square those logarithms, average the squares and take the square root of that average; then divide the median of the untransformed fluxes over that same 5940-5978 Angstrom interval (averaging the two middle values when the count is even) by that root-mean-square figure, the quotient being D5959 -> 9.31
